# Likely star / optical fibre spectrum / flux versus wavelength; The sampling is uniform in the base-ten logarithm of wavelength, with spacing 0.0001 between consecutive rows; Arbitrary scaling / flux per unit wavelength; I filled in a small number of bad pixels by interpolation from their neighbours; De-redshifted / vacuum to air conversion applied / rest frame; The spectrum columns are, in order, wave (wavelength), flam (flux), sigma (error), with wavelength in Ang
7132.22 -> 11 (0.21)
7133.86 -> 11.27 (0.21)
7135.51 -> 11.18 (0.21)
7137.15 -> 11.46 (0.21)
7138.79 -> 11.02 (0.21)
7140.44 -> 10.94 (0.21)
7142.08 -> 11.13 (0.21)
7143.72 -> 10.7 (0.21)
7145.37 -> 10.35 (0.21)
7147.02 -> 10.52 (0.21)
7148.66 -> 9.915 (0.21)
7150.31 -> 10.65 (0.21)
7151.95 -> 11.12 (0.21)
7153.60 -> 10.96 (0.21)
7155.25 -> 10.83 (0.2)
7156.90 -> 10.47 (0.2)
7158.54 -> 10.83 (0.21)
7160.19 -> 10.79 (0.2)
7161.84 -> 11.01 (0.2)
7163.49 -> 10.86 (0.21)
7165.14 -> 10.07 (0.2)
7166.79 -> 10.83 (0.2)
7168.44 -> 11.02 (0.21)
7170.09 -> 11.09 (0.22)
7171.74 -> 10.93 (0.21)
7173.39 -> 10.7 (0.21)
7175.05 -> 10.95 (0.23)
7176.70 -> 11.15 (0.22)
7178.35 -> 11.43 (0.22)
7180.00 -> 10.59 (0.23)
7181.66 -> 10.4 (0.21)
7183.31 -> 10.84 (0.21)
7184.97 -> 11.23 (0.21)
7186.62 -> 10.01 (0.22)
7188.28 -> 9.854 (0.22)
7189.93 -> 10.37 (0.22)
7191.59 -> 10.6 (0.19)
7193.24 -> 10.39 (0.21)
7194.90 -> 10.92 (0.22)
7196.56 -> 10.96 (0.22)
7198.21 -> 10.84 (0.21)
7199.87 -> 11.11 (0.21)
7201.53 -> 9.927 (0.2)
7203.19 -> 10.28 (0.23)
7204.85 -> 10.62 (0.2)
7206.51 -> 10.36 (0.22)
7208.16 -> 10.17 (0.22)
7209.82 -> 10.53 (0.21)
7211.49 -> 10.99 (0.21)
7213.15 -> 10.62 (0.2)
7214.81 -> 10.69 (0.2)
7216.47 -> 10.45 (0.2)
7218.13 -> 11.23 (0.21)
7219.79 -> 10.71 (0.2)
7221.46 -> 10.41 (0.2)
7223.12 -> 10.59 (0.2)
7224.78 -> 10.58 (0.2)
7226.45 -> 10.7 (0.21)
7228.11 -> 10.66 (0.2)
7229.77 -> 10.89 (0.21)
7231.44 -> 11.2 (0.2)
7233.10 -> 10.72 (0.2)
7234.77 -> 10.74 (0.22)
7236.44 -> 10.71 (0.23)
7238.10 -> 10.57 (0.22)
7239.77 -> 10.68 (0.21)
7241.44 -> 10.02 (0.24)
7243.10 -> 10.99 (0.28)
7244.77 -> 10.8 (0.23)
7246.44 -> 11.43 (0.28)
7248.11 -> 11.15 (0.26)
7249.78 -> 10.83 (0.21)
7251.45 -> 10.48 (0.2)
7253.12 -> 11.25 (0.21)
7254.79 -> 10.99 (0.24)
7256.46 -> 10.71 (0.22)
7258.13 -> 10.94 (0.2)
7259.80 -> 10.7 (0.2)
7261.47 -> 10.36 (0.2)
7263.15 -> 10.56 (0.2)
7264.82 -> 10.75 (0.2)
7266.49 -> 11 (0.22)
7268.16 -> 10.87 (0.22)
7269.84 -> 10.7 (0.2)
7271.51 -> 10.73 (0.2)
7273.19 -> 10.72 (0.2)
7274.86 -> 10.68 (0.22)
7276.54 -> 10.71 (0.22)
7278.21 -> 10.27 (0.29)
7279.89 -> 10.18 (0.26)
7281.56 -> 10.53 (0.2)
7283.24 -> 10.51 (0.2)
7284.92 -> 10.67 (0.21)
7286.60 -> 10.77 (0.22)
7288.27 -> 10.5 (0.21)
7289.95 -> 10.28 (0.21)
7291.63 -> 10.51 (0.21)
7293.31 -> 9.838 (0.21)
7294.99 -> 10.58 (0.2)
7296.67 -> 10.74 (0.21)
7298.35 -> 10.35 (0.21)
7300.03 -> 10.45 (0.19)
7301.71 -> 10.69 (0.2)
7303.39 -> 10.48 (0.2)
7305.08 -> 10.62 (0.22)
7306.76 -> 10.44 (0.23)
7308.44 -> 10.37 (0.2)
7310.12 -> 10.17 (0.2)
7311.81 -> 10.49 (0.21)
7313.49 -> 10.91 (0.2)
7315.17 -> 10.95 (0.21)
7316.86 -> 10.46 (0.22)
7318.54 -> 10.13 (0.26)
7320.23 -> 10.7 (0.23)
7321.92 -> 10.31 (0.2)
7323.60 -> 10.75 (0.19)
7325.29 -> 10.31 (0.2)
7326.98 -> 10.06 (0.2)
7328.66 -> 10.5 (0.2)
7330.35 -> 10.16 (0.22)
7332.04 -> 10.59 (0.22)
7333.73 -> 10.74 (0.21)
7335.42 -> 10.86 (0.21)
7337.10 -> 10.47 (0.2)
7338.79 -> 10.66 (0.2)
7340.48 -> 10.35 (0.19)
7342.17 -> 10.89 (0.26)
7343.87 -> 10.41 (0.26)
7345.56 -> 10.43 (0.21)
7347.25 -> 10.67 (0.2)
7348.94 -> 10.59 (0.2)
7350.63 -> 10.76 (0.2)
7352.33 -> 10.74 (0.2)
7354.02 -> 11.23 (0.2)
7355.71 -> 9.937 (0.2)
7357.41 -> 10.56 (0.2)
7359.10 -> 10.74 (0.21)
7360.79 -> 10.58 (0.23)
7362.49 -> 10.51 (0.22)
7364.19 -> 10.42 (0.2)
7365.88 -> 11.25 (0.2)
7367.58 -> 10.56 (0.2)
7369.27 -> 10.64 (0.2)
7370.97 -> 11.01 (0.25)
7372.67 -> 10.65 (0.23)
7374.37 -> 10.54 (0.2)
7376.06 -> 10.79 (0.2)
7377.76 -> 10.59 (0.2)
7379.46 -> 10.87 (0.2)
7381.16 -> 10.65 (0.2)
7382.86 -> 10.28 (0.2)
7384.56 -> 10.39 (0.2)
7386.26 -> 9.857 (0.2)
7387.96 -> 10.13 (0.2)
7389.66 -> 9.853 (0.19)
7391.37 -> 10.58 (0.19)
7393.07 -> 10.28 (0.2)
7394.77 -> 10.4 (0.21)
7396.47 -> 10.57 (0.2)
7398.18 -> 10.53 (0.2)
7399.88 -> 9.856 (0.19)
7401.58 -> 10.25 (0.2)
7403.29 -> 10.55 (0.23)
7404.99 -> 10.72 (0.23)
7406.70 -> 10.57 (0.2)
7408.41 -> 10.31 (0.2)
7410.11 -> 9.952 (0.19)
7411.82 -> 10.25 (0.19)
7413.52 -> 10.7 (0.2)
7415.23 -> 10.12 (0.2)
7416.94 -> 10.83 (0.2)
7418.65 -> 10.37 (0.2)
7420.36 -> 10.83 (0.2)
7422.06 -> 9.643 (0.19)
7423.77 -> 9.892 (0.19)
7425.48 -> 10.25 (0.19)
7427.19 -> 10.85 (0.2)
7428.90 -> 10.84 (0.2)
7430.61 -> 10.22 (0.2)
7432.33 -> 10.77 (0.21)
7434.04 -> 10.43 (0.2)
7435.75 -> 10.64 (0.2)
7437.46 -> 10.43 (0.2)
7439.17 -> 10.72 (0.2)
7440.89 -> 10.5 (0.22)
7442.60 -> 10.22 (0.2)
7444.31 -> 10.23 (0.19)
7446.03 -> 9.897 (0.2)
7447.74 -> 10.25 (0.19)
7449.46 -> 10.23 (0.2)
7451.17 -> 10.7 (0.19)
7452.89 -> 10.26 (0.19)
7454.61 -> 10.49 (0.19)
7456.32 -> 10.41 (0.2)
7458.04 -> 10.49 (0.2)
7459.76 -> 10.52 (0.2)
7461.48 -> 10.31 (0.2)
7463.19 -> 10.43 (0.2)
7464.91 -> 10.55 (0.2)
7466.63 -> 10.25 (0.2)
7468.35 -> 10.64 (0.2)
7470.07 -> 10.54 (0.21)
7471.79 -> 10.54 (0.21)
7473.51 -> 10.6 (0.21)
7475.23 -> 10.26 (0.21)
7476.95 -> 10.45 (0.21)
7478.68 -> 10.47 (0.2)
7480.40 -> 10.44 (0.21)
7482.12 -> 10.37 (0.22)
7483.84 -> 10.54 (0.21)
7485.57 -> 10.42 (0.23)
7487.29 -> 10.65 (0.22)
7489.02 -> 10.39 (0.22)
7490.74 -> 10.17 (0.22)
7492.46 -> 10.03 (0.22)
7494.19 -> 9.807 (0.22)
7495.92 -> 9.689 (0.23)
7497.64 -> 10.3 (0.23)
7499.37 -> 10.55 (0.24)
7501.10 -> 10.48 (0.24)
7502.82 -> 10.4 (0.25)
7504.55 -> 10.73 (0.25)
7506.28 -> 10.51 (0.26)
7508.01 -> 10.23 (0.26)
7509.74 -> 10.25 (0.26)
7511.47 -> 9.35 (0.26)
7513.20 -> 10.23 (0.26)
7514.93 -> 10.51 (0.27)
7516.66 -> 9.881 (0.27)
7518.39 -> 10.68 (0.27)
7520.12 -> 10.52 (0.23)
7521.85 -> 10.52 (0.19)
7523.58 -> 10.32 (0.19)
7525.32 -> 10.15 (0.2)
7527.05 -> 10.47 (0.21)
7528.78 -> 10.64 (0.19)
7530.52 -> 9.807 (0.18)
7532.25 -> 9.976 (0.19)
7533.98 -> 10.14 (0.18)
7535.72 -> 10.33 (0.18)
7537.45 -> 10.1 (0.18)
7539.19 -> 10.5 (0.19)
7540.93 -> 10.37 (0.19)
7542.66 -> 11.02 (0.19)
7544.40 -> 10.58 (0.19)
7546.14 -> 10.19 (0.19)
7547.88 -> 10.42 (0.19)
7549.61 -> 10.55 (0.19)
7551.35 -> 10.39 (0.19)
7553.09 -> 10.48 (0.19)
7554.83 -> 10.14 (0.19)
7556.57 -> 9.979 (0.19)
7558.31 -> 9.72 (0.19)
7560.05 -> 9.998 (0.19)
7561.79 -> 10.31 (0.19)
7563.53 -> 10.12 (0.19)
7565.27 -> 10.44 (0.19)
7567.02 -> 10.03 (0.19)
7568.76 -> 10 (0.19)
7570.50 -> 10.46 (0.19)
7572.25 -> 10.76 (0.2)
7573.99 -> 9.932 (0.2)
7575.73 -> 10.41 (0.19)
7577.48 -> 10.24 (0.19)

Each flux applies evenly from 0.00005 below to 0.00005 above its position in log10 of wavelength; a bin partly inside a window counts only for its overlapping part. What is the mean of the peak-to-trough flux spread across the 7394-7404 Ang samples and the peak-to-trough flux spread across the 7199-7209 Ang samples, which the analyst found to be 0.95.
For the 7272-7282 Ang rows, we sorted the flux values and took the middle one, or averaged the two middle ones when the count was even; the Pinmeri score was 10.6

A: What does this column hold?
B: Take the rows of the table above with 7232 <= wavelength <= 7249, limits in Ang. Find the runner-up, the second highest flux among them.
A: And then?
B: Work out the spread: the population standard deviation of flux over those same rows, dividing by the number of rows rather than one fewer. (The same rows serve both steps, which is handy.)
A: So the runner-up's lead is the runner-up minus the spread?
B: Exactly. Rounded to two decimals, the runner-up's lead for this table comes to 10.80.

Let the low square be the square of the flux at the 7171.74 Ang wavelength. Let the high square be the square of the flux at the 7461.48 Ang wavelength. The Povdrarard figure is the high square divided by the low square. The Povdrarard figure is 0.89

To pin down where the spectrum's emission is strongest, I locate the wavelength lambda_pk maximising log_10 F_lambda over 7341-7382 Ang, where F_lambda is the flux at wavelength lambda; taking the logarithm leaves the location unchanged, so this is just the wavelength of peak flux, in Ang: 7365.88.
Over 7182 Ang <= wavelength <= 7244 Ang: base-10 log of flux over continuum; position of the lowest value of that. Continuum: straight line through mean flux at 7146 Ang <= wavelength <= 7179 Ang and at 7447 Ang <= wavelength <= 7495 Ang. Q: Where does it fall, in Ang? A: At 7188.28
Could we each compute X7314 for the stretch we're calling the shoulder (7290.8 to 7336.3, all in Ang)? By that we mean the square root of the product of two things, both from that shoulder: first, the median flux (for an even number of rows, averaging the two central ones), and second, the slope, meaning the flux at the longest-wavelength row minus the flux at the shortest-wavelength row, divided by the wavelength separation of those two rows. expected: 0.29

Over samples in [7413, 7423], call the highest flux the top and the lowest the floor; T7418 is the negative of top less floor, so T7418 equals -1.2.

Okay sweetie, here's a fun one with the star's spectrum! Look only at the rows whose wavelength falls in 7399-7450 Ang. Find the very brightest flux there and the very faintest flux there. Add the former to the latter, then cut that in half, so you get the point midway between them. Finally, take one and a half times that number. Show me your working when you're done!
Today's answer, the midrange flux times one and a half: 15.37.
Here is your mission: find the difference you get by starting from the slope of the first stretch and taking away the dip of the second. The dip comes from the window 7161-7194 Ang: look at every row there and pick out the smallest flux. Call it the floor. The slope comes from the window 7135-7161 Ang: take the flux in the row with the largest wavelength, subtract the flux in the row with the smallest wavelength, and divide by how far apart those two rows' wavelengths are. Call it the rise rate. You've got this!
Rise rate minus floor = -9.9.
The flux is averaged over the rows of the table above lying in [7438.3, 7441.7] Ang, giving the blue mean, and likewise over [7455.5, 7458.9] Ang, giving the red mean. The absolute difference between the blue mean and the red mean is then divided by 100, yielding 0.0016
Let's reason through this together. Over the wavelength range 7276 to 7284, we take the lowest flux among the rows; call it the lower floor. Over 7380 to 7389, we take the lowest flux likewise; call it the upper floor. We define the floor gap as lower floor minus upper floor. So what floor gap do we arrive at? 0.32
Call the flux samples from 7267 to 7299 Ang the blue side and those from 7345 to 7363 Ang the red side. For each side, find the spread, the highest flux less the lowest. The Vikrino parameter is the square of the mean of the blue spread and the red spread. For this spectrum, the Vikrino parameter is 1.4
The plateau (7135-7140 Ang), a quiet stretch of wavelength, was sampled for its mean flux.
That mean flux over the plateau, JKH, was 11.2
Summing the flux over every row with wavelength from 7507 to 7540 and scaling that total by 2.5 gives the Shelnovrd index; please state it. 487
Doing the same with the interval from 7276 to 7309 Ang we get 524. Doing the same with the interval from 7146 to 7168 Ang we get 347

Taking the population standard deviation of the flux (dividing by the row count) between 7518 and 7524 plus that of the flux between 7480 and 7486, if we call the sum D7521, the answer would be 0.19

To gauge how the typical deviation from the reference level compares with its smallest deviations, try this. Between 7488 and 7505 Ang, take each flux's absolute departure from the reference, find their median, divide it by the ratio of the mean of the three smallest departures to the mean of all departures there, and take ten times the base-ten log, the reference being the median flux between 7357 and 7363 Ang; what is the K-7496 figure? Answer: -0.6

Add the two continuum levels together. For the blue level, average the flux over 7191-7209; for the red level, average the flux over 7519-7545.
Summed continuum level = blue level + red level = 20.9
